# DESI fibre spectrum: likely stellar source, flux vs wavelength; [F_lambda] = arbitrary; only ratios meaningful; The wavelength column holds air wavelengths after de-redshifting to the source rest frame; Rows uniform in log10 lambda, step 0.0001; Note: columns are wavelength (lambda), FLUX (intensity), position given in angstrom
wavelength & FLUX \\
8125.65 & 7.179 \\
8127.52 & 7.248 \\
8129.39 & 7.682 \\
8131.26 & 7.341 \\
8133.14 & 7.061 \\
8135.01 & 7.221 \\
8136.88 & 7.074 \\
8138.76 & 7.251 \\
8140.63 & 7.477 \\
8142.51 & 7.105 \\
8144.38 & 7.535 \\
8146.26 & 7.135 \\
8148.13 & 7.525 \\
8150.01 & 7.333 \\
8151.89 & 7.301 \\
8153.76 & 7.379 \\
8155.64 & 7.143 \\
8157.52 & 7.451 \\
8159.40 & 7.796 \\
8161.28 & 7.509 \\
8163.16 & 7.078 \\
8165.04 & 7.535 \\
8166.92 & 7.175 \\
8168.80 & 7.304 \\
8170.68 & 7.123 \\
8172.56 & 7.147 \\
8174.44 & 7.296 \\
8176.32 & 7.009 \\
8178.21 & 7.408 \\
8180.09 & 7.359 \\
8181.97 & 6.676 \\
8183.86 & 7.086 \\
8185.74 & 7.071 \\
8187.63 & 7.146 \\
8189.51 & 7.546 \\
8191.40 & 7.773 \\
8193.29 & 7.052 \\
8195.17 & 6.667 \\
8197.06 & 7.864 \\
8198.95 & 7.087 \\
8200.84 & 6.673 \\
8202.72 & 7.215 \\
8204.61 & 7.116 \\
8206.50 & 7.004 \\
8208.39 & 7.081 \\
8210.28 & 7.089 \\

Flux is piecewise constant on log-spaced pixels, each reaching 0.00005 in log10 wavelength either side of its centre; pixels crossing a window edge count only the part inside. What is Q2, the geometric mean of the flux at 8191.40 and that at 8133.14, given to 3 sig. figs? 7.41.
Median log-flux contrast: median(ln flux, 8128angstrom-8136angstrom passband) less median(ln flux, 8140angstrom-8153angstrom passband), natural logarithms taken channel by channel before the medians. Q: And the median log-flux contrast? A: -0.007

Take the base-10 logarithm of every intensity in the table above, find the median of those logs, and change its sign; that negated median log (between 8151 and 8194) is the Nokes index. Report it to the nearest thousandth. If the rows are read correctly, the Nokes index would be -0.863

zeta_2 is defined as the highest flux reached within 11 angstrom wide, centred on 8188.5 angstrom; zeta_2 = 7.773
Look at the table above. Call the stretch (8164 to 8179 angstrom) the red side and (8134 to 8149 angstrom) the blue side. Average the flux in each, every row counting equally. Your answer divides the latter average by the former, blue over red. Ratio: 1.006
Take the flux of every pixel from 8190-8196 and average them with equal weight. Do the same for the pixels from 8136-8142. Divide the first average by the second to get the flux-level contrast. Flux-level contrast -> 0.99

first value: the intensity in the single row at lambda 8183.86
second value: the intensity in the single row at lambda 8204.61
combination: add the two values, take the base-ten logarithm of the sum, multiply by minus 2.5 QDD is -2.88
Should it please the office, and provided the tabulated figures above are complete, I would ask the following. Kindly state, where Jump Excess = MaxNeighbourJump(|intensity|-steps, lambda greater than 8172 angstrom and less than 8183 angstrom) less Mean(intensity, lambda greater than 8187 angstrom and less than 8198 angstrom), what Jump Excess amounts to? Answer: -6.66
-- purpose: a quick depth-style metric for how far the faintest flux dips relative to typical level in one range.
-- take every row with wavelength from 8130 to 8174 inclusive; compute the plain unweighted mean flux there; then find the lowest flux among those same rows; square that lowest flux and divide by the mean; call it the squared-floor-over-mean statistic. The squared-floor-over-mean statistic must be 6.8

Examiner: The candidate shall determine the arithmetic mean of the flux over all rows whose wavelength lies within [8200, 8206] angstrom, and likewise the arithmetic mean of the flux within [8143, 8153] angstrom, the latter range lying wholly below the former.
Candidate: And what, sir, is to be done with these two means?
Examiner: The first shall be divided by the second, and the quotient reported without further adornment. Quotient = 0.95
